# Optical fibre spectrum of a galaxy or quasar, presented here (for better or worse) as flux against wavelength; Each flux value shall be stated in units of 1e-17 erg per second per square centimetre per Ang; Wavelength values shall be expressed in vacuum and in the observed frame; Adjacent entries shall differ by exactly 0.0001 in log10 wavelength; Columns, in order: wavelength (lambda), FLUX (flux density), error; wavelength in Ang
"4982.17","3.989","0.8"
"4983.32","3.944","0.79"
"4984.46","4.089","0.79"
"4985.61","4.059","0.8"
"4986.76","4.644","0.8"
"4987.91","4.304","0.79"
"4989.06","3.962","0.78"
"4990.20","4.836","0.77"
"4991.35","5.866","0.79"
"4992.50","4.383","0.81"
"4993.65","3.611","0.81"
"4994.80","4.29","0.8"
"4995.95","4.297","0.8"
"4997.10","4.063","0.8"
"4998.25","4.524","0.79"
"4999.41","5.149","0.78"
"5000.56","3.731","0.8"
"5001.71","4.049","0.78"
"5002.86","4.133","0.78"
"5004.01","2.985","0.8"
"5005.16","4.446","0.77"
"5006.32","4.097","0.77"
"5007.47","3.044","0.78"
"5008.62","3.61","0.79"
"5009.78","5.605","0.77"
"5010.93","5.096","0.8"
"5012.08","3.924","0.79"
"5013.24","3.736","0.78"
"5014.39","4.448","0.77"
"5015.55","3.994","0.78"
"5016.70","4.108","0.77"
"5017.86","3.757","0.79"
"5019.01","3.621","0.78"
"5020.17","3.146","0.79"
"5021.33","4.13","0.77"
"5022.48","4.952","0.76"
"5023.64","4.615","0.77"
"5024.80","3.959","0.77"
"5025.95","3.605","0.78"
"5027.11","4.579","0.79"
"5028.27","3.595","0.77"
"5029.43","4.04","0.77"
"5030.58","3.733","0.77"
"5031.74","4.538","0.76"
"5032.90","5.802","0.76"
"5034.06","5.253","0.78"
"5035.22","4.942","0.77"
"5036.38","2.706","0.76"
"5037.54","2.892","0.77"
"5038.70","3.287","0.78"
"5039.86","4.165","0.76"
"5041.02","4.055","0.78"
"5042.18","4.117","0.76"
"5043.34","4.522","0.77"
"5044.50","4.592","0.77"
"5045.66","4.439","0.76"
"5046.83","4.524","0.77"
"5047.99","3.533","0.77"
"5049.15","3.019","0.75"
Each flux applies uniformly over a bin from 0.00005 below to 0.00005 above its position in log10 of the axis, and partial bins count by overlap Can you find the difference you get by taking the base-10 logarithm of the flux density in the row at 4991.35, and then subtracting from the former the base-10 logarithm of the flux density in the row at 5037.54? 0.307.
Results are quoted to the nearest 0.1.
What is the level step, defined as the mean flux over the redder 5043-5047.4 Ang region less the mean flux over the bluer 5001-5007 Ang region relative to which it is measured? 0.6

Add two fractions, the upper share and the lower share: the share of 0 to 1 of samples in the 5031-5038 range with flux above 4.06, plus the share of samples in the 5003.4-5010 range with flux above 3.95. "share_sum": 1.2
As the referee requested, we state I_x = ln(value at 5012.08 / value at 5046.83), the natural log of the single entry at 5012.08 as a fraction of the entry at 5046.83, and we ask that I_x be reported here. -0.14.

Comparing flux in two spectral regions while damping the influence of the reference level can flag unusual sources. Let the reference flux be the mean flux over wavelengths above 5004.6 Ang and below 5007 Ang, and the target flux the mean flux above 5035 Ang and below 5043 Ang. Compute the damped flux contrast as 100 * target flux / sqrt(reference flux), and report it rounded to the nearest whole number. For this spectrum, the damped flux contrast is 181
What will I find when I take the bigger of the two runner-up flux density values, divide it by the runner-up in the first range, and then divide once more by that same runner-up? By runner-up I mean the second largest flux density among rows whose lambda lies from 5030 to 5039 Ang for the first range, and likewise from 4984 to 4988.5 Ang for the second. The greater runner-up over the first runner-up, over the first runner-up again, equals 0.19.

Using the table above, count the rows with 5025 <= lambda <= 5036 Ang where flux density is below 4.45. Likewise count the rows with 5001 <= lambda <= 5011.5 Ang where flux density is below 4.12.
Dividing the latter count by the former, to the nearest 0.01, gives 1.25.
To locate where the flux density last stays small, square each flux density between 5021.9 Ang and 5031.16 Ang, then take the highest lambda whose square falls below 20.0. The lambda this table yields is 5030.58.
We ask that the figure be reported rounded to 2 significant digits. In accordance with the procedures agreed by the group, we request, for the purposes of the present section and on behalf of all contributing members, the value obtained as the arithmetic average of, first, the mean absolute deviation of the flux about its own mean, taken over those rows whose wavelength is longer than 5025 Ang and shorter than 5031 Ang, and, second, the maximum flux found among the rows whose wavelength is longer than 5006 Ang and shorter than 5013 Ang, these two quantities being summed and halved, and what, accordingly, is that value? 3.0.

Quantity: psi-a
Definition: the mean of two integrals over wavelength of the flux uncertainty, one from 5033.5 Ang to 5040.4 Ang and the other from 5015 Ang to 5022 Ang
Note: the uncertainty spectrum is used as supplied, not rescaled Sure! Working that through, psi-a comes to 5.4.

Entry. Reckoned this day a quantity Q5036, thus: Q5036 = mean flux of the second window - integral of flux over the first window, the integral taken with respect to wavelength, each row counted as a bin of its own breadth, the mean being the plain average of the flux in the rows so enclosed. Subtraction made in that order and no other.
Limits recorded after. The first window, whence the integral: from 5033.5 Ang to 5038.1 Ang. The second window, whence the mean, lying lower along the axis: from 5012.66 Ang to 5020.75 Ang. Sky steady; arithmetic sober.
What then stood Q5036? -14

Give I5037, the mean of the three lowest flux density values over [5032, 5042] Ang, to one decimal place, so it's 3.0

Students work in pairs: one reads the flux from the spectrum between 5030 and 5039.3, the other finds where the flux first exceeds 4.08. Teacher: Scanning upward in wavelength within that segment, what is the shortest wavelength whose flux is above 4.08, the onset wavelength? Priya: 5031.74 Ang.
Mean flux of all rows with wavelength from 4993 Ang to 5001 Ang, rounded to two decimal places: 4.24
